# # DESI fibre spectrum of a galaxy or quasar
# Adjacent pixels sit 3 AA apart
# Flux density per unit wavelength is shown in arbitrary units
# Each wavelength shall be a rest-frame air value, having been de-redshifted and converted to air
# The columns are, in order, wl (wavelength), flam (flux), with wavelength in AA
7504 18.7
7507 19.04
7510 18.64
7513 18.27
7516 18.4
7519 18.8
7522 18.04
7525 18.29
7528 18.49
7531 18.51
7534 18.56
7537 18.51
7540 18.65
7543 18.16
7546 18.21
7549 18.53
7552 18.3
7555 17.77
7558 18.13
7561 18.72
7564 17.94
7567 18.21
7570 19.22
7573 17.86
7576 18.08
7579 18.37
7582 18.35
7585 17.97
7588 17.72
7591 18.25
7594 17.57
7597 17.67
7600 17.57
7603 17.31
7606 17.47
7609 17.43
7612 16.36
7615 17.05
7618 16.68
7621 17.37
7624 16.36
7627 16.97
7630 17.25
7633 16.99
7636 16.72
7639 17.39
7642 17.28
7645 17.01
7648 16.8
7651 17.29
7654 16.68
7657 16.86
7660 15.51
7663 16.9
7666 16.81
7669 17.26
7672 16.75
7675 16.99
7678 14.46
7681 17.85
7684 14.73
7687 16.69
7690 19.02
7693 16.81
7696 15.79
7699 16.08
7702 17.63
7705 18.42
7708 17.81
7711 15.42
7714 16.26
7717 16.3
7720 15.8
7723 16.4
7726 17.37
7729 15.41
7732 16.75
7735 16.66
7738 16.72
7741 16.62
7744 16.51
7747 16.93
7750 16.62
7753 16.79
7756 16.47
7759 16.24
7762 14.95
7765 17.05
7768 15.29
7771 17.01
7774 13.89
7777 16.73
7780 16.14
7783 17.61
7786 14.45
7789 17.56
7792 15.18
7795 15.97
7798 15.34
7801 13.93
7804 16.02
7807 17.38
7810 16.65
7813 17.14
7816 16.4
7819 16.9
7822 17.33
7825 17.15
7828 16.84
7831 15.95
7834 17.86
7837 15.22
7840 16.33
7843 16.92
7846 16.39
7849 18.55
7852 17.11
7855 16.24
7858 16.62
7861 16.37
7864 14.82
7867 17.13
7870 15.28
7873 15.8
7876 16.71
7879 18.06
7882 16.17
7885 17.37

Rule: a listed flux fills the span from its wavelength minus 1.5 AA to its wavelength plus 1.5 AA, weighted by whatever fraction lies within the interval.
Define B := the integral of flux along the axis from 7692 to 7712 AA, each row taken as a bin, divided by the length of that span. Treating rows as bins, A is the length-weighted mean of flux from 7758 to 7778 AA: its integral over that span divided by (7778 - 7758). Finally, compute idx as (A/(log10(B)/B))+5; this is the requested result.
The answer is 223.0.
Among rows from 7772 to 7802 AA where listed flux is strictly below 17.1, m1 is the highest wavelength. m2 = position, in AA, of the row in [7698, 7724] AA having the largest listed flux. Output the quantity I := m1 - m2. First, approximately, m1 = 7801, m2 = 7705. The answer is 96 AA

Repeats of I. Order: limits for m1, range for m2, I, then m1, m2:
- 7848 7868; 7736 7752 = 117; 7864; 7747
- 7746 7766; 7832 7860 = -84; 7765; 7849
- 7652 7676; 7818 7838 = -159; 7675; 7834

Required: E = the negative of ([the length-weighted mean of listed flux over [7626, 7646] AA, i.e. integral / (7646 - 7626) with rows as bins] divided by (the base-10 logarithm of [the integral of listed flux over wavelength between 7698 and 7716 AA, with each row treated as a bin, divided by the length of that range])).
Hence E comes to -13.9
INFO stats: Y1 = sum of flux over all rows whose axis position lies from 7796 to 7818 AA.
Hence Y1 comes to 113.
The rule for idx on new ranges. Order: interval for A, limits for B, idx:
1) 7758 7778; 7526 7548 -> 235.9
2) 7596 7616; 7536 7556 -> 255.3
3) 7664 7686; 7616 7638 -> 231.2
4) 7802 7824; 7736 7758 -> 233.7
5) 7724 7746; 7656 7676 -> 231.6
